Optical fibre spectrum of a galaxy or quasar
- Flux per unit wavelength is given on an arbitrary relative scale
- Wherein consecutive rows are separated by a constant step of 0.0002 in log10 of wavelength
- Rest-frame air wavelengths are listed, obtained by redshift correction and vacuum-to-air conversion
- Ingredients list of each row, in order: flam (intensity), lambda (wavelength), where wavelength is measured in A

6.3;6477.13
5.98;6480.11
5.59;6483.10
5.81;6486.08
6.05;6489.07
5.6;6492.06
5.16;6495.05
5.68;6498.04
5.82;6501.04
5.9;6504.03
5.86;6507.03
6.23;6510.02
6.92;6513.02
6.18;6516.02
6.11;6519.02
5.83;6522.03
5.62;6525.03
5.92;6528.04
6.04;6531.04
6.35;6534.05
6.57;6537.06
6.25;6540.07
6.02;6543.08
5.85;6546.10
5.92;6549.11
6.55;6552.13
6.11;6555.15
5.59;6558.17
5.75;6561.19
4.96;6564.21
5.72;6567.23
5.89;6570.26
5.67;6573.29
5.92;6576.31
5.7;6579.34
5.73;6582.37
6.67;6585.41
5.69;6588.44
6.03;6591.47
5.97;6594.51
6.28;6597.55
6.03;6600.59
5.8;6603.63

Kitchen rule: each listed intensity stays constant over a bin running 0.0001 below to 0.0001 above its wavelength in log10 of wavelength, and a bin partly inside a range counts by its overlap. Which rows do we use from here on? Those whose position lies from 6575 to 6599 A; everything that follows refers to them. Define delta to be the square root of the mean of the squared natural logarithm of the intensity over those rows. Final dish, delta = 1.79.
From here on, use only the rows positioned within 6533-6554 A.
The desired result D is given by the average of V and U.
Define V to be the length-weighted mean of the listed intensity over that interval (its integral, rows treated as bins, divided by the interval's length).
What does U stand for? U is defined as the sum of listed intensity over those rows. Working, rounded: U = 43.5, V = 6.2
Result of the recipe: 24.9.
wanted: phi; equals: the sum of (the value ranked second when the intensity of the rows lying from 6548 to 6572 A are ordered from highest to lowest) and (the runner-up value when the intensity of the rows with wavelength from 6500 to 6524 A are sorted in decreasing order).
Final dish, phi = 12.3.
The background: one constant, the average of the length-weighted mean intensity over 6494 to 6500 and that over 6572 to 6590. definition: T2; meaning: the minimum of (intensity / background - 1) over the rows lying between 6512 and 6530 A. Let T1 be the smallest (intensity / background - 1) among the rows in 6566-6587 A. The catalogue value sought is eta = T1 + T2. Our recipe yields -0.01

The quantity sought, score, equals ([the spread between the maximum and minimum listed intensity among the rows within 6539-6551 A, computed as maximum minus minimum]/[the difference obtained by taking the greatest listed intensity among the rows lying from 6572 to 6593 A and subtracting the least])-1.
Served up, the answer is -0.6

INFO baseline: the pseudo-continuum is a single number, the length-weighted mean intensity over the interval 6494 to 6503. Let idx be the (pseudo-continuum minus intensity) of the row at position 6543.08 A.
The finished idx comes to -0.43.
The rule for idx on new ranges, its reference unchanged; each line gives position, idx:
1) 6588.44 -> -0.10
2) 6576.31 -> -0.33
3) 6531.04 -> -0.45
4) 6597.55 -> -0.69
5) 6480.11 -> -0.39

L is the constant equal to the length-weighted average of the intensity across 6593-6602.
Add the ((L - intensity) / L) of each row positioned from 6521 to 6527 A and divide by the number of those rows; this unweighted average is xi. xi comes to 0.060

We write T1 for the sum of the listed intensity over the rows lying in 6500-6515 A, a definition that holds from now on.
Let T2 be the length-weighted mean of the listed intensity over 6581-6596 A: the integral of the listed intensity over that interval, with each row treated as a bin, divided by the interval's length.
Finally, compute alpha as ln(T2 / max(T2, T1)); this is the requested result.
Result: -1.63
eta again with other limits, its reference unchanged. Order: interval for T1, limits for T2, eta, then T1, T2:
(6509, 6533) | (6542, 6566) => -0.14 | -0.011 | -0.13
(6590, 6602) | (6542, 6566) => -0.08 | 0.050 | -0.13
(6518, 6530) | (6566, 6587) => -0.01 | -0.011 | 0.00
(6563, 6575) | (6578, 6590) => -0.13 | -0.127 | 0.00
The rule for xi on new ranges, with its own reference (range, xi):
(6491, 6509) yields 0.069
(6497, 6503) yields 0.056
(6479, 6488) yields 0.049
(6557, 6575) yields 0.081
